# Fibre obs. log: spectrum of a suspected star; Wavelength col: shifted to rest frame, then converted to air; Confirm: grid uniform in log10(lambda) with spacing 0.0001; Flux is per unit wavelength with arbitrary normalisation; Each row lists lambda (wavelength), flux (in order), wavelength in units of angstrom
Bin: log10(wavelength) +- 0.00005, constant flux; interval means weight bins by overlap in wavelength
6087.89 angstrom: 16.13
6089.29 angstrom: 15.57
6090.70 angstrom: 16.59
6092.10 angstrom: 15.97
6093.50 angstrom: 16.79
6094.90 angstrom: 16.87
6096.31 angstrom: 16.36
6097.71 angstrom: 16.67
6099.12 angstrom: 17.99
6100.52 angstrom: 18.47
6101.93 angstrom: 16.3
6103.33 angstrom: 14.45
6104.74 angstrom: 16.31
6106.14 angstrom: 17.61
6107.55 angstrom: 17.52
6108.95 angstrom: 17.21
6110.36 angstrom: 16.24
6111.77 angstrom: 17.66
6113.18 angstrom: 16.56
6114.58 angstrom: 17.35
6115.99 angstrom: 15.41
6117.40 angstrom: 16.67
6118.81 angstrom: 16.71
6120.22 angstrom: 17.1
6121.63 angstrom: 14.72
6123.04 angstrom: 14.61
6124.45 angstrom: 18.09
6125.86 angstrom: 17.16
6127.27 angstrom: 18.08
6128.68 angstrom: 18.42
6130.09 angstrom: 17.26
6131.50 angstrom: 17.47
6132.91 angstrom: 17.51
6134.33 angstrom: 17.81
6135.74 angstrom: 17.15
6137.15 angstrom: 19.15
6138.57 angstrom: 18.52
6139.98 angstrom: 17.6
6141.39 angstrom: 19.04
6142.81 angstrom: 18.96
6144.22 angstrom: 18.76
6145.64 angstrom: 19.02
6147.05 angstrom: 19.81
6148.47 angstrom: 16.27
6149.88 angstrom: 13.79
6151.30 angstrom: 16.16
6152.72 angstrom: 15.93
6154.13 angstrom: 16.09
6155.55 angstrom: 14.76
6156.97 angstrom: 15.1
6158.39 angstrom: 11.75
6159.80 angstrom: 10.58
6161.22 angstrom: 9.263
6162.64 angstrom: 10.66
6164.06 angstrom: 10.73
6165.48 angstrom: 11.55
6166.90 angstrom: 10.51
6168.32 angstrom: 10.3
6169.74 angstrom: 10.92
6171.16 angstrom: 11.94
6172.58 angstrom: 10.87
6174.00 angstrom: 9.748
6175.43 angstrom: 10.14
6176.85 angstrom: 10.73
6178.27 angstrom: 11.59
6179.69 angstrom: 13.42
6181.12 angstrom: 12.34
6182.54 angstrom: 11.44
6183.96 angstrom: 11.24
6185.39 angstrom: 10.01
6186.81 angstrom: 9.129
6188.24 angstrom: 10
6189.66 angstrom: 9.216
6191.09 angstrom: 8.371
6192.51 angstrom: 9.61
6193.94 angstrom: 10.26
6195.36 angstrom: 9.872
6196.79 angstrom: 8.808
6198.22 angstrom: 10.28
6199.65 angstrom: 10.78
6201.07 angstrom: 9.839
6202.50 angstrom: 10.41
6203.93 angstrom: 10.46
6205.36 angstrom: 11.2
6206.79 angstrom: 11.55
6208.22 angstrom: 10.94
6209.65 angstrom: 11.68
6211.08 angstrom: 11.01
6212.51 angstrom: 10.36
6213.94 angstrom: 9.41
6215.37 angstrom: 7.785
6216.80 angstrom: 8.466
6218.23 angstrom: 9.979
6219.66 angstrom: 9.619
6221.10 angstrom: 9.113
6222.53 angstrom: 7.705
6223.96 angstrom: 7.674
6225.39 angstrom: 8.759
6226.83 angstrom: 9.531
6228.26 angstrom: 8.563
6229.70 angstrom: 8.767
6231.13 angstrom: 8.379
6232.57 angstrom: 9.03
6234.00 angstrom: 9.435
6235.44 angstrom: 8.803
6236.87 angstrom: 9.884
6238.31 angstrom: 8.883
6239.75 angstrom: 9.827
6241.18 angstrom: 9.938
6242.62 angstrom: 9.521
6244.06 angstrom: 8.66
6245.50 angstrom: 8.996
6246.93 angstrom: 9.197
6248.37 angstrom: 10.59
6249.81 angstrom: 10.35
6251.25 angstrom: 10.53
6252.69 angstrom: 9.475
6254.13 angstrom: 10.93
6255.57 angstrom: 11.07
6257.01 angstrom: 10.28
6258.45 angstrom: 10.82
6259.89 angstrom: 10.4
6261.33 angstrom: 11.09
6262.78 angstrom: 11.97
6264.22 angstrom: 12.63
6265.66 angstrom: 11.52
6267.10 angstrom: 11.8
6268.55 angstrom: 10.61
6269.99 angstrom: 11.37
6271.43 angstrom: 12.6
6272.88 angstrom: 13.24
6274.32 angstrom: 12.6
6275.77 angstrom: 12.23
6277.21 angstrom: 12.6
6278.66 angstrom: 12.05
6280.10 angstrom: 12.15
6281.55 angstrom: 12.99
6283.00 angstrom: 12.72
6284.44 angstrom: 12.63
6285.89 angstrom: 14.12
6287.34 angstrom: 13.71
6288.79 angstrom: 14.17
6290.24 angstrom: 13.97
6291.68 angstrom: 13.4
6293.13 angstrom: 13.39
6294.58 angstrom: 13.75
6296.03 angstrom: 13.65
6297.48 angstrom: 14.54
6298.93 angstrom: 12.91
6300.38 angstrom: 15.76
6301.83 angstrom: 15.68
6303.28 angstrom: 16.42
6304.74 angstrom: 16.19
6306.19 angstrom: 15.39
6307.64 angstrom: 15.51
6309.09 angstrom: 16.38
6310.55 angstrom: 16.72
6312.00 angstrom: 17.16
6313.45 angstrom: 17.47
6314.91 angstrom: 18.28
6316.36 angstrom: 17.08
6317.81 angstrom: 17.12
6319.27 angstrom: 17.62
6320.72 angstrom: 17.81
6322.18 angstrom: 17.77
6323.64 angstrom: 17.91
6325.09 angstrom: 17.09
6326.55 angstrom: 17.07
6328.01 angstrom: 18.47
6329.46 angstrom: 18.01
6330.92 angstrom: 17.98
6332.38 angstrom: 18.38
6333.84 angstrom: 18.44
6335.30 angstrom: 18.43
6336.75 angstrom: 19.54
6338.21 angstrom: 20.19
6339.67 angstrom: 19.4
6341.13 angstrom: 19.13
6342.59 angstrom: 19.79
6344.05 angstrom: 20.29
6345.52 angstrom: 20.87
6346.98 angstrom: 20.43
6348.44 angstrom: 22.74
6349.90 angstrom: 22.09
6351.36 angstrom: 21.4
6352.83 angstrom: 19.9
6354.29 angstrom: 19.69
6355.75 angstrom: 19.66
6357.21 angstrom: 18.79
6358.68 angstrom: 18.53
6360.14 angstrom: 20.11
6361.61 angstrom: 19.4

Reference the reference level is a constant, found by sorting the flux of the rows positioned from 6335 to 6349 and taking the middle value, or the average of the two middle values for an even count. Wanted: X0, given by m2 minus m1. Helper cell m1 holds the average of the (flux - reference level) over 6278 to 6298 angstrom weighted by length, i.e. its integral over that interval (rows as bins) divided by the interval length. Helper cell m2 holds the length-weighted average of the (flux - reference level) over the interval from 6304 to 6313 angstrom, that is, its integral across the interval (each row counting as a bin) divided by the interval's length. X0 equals 3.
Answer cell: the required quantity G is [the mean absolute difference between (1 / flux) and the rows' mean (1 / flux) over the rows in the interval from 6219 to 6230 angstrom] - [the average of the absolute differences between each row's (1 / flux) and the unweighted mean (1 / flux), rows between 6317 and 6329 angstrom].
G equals 0.006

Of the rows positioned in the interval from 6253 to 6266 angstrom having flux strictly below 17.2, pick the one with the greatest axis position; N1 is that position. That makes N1 6265.66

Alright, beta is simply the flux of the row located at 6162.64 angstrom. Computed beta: 10.66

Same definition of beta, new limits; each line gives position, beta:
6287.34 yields 13.71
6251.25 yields 10.53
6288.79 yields 14.17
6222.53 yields 7.705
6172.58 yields 10.87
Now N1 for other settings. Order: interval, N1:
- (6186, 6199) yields 6198.22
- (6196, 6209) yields 6208.22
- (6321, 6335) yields 6326.55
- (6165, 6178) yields 6176.85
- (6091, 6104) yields 6103.33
